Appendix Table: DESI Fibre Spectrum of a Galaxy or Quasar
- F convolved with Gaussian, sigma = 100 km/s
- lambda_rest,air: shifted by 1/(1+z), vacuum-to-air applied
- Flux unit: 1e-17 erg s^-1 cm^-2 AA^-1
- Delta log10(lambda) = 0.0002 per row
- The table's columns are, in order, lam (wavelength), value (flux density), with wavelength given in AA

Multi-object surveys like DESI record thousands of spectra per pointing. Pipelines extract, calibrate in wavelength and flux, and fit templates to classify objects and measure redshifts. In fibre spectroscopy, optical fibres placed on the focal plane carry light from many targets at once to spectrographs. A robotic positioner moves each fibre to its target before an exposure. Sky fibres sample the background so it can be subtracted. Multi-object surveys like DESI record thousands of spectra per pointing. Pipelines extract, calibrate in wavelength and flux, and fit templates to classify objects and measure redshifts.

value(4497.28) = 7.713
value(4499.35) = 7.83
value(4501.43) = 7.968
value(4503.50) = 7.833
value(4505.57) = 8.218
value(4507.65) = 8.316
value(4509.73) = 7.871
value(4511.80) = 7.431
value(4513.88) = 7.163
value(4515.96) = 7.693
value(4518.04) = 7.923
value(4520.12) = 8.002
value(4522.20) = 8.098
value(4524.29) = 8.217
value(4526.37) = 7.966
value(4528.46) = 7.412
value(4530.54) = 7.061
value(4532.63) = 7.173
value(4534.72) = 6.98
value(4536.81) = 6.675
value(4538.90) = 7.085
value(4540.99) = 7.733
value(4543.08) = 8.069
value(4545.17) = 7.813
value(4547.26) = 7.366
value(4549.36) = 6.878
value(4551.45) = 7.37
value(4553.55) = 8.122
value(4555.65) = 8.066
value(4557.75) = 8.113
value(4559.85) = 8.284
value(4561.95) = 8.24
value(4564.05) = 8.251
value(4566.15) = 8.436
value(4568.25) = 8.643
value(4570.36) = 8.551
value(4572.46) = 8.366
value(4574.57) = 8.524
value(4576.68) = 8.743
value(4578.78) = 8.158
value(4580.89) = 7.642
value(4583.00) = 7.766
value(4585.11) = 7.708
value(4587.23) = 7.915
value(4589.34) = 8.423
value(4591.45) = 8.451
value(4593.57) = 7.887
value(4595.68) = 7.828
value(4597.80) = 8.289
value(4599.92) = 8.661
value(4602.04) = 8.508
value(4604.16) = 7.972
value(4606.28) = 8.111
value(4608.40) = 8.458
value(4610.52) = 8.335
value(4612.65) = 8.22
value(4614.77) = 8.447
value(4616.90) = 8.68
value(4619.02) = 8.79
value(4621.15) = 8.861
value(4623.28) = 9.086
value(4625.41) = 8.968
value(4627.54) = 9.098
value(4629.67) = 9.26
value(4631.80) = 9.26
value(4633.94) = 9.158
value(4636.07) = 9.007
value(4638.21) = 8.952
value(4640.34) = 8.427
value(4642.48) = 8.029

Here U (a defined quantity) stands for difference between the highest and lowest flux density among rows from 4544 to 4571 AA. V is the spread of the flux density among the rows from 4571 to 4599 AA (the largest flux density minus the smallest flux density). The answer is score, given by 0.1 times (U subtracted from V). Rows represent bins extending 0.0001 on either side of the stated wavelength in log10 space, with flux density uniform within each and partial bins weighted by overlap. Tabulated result -0.066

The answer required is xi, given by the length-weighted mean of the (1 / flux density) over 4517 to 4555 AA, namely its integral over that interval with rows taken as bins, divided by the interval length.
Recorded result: 0.133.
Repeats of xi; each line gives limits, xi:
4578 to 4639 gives 0.118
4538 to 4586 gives 0.125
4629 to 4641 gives 0.111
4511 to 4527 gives 0.128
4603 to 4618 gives 0.120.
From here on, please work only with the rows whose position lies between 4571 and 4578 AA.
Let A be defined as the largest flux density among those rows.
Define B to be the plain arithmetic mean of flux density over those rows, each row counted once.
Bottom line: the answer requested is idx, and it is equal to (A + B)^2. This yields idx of 299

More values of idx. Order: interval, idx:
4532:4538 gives 199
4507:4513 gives 262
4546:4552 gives 212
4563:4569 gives 292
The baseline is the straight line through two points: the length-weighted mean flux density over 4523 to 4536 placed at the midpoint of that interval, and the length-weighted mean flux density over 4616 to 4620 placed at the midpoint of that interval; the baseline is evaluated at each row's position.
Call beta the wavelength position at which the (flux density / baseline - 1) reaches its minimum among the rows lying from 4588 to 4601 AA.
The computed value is 4595.68 AA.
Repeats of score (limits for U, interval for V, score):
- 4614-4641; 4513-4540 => 0.071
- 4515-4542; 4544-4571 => 0.022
